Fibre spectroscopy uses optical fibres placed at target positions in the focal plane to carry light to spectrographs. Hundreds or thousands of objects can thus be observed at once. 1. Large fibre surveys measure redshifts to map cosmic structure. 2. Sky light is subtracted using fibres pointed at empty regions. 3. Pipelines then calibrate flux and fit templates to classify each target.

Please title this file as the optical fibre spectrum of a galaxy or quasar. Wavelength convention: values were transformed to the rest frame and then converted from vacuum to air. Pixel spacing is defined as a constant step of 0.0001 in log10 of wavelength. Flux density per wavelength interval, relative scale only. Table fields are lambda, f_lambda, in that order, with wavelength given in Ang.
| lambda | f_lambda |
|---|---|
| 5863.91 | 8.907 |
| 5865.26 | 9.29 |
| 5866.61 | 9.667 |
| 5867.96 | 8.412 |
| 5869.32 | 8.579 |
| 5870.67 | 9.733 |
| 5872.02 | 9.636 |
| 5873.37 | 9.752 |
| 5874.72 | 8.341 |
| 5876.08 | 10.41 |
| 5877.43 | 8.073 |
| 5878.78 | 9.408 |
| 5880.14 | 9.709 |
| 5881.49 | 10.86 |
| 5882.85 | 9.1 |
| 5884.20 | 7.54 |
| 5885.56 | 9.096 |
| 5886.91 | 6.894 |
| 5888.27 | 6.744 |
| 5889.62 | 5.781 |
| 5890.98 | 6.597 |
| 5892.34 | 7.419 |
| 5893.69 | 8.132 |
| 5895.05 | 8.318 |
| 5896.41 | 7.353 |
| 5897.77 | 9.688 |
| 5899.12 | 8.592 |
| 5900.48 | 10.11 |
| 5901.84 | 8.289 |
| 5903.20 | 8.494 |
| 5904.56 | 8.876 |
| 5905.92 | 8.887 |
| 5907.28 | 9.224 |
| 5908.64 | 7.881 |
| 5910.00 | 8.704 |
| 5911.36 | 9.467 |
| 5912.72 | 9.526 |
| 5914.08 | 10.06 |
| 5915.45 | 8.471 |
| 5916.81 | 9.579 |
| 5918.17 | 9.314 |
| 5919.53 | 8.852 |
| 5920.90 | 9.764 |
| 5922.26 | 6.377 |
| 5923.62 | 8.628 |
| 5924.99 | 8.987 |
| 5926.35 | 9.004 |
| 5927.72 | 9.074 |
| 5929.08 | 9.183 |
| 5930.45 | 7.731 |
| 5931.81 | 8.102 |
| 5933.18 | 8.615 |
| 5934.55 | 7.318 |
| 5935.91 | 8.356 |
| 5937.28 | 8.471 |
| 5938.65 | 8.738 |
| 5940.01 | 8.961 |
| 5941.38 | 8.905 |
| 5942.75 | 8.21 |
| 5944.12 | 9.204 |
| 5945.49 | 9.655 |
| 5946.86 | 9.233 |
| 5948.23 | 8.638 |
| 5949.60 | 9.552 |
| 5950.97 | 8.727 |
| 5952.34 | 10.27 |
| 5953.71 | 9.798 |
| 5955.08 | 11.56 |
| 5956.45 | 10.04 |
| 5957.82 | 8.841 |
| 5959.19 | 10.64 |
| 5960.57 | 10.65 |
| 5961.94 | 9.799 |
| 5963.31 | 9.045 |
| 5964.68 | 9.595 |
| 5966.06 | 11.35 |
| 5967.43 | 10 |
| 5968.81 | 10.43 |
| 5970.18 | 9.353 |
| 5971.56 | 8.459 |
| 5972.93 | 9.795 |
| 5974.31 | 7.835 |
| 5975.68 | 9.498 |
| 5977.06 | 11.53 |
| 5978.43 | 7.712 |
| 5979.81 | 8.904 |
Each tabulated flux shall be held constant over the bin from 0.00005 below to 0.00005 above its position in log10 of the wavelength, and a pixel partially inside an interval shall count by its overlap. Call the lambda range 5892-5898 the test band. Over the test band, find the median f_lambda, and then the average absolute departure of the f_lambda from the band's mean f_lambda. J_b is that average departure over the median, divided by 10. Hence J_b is 0.0081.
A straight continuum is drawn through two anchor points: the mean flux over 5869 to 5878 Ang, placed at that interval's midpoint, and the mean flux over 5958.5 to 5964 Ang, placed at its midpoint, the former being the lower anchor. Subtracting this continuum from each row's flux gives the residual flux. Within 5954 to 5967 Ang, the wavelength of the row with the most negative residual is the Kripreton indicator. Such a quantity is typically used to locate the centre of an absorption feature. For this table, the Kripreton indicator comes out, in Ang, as 5957.82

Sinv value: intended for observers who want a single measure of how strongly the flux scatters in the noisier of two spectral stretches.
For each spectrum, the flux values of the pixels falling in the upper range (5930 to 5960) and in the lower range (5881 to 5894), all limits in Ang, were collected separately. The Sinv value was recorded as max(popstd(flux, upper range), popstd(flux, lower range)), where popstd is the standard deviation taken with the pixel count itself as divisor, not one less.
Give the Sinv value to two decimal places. 1.43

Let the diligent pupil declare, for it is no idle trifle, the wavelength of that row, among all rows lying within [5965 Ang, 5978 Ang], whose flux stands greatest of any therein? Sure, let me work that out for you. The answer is 5977.06 Ang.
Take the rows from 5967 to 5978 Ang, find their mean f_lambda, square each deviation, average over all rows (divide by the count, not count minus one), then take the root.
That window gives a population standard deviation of 1.1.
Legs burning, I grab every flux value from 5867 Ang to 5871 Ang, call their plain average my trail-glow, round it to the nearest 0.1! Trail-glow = 8.9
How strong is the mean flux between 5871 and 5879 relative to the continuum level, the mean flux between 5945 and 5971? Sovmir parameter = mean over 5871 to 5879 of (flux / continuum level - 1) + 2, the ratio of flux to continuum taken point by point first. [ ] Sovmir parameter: 1.94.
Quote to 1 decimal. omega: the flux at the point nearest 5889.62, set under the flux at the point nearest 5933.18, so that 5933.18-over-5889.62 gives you 1.5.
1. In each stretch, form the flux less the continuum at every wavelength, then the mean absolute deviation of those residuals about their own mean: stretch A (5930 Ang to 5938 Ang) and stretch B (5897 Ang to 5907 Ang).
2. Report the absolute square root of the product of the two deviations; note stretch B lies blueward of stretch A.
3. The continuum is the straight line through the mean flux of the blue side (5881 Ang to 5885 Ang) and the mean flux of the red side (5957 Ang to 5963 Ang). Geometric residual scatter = 0.4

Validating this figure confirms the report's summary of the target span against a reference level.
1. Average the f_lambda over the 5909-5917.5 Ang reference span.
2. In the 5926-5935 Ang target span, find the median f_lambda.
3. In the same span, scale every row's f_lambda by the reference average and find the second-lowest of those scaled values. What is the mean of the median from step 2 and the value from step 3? 4.7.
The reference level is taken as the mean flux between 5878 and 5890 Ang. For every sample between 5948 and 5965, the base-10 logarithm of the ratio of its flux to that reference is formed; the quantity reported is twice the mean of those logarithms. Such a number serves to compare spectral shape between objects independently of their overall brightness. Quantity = 0.13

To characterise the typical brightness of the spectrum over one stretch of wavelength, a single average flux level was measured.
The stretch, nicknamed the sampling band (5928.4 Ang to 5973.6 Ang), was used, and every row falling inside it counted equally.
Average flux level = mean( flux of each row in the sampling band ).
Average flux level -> 9.3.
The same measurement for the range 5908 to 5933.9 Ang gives 8.8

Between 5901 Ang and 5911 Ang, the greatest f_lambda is 9.224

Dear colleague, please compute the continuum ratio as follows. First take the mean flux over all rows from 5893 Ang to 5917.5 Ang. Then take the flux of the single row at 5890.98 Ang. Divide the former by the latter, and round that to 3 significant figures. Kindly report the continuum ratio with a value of 1.34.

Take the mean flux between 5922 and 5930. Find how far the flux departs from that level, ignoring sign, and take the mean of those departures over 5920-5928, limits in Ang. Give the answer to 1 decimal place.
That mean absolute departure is 0.8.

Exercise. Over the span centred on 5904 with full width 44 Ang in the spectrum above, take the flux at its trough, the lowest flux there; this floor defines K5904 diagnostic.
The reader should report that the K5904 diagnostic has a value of 5.781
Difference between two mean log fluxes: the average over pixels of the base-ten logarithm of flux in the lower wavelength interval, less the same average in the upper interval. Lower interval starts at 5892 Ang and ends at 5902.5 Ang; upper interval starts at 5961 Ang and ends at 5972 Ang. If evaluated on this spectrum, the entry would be -0.06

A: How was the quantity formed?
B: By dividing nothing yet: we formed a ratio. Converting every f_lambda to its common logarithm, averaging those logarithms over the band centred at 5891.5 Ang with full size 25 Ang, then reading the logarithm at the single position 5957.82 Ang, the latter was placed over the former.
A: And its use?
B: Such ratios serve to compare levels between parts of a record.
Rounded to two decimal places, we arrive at 1.04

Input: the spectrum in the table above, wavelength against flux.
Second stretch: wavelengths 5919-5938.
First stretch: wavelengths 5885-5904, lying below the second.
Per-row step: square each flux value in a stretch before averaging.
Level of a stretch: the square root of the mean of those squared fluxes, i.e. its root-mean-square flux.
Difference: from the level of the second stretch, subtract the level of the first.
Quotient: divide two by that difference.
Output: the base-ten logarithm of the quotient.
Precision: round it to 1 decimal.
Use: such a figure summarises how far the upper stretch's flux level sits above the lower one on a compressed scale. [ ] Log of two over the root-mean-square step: 0.6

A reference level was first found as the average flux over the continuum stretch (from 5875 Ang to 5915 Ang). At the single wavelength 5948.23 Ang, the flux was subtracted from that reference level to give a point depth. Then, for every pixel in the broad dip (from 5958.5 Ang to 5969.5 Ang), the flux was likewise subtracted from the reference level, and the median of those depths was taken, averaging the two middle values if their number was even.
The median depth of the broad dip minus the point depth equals -1.6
